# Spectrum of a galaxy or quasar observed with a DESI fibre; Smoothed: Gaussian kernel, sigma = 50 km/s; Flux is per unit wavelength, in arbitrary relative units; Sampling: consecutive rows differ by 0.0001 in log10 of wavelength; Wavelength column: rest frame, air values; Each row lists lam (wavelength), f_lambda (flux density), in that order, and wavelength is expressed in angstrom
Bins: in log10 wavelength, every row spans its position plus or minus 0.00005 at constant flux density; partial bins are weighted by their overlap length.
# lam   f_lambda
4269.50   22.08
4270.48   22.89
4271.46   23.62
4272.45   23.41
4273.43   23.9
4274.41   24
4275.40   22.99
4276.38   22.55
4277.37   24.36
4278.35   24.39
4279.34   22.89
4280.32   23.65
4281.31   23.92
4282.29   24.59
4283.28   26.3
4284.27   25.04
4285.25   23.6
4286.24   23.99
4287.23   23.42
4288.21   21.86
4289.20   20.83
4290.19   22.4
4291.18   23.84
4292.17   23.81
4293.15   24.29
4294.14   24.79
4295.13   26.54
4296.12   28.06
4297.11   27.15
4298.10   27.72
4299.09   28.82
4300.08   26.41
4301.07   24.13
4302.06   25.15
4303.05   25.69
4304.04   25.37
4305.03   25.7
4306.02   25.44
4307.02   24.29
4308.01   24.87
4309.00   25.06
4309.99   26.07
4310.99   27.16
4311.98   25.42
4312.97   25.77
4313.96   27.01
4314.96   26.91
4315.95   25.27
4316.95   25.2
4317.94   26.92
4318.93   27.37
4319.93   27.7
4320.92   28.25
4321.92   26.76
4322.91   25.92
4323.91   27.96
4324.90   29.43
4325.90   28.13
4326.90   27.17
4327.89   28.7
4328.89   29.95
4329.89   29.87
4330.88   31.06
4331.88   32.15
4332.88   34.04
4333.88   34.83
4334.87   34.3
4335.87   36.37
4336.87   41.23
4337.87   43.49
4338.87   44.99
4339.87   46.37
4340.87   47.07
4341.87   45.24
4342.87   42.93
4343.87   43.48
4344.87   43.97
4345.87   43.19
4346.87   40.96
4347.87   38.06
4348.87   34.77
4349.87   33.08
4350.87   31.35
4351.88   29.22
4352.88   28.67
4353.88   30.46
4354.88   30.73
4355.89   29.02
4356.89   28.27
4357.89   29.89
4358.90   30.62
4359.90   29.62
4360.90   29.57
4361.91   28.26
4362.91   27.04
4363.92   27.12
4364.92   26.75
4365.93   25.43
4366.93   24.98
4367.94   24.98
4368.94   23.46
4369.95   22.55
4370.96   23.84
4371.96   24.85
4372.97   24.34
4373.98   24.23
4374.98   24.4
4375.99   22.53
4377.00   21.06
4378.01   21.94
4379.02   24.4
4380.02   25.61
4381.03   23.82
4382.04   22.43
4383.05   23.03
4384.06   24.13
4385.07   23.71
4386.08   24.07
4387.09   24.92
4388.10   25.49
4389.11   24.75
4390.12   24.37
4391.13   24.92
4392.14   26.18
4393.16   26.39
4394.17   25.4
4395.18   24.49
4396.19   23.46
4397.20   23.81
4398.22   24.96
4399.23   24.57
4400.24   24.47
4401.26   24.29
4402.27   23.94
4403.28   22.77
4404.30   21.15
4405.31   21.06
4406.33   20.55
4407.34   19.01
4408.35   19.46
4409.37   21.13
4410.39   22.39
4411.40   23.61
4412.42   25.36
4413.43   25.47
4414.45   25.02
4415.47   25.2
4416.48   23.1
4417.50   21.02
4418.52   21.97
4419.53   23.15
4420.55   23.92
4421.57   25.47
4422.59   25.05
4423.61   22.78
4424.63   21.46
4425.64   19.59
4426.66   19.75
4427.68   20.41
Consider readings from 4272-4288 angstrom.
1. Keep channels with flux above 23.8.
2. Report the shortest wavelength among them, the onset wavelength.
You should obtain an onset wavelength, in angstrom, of 4273.43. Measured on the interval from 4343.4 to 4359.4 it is 4343.87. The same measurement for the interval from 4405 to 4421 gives 4412.42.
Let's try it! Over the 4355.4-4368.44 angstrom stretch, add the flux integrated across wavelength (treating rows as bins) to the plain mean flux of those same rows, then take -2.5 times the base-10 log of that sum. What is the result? -6.5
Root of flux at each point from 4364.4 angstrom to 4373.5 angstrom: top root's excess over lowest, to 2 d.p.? 0.42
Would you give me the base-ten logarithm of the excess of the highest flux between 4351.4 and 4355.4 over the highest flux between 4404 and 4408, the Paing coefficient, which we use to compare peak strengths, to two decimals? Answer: 0.98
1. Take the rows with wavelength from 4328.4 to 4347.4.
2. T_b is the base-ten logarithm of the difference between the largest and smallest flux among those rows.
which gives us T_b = 1.24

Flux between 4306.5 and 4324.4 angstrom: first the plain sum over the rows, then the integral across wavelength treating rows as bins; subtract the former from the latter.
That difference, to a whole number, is -3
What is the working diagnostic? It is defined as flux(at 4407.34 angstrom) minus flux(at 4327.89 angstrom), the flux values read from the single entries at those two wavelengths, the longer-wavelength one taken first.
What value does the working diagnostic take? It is -10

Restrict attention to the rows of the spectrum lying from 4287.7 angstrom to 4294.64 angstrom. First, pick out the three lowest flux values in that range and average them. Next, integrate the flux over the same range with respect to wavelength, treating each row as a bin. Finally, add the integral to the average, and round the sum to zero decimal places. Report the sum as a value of 182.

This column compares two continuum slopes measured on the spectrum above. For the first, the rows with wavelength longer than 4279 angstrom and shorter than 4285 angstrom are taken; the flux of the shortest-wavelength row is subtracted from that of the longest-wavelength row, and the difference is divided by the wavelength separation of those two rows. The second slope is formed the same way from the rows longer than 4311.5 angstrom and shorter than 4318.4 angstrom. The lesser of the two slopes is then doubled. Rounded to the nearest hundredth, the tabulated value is 0.50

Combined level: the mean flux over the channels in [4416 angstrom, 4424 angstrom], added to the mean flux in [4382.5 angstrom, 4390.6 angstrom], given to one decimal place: 47.6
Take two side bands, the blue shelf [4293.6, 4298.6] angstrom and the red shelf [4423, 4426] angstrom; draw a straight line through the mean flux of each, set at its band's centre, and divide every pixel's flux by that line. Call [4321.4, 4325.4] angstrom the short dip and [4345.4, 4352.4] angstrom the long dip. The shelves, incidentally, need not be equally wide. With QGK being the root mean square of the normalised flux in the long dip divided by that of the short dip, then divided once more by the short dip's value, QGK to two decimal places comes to 1.27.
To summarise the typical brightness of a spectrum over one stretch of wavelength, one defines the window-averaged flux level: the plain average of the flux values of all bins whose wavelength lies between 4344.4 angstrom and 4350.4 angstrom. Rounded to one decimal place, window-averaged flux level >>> 39.0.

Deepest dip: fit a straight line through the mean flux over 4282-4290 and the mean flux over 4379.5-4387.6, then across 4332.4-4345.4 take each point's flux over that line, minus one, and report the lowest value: 0.43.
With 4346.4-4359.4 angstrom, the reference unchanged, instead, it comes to 0.18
